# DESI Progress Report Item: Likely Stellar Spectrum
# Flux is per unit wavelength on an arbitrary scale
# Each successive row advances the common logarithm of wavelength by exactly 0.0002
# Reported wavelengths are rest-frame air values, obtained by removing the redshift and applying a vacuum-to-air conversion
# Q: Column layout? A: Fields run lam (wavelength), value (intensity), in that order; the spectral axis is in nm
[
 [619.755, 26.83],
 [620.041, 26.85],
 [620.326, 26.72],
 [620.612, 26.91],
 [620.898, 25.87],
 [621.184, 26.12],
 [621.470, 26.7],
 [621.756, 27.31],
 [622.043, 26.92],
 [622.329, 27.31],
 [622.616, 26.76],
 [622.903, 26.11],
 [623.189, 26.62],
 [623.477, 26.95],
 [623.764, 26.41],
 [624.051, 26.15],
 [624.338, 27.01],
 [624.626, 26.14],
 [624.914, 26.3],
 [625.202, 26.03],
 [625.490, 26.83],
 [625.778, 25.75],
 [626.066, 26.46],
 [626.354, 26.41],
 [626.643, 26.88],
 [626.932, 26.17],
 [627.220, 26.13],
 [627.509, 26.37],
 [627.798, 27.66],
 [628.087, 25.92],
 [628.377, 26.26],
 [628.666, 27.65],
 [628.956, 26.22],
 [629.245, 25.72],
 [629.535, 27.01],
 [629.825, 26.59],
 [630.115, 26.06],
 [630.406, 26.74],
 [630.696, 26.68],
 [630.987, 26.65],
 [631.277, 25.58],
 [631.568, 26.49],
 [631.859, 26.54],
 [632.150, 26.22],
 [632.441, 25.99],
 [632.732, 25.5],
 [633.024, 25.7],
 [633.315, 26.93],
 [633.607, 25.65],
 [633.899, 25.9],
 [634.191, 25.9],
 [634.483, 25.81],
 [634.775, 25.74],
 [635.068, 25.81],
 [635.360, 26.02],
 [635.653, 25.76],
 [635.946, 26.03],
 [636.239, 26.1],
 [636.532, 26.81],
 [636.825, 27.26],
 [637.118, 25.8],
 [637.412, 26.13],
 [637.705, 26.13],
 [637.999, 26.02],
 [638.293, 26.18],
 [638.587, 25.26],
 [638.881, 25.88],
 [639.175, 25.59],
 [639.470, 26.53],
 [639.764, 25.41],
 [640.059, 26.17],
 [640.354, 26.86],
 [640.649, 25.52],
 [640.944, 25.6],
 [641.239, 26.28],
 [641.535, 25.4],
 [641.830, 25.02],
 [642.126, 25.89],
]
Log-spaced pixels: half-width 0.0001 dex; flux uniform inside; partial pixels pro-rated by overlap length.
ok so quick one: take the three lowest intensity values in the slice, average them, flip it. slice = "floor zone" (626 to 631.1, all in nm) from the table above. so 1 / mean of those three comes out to 0.0386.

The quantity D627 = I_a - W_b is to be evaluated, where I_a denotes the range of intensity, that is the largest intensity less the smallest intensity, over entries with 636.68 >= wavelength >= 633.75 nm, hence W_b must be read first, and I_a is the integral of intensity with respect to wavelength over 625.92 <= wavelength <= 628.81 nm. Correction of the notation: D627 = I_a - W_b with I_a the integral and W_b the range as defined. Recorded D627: 75.8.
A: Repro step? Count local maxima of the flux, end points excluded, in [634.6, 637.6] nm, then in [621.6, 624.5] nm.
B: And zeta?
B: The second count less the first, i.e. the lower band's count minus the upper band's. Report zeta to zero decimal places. 0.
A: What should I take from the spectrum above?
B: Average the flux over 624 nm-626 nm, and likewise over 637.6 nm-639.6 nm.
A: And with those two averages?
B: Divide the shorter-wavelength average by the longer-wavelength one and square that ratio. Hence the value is 1.03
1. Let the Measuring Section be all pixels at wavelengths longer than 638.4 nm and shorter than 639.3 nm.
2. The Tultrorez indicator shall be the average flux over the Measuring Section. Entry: 25.6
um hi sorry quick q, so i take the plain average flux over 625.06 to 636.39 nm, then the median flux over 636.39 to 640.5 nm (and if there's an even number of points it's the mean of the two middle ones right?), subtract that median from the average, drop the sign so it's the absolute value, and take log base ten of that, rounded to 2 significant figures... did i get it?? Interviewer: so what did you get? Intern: -0.91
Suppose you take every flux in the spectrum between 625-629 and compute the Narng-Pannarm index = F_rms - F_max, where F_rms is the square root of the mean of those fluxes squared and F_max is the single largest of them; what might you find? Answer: -1.17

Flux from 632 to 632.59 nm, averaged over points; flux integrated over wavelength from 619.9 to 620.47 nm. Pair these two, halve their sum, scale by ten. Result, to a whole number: 207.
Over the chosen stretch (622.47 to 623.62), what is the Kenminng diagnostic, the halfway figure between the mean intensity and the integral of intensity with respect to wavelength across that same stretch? 28.6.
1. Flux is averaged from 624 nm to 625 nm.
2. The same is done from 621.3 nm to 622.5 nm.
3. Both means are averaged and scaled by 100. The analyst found 2673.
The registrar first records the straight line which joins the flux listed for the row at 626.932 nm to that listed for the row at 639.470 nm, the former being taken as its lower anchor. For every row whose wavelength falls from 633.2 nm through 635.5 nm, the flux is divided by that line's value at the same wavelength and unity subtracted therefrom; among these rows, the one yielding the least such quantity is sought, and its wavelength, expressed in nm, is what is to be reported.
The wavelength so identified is 633.607 nm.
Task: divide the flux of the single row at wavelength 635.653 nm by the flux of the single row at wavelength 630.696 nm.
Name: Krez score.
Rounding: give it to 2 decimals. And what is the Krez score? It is 0.97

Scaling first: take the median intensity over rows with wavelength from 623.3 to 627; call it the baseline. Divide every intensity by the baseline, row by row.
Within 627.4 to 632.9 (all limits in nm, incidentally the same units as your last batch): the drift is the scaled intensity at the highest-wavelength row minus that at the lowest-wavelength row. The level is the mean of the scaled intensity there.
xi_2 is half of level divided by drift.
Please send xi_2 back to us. -15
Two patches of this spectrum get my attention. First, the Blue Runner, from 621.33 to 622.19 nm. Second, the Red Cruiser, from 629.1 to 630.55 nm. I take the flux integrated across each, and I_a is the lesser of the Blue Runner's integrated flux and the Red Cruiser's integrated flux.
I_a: 23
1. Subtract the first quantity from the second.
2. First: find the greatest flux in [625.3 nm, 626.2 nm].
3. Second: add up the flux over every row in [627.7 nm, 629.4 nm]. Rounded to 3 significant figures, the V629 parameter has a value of 133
